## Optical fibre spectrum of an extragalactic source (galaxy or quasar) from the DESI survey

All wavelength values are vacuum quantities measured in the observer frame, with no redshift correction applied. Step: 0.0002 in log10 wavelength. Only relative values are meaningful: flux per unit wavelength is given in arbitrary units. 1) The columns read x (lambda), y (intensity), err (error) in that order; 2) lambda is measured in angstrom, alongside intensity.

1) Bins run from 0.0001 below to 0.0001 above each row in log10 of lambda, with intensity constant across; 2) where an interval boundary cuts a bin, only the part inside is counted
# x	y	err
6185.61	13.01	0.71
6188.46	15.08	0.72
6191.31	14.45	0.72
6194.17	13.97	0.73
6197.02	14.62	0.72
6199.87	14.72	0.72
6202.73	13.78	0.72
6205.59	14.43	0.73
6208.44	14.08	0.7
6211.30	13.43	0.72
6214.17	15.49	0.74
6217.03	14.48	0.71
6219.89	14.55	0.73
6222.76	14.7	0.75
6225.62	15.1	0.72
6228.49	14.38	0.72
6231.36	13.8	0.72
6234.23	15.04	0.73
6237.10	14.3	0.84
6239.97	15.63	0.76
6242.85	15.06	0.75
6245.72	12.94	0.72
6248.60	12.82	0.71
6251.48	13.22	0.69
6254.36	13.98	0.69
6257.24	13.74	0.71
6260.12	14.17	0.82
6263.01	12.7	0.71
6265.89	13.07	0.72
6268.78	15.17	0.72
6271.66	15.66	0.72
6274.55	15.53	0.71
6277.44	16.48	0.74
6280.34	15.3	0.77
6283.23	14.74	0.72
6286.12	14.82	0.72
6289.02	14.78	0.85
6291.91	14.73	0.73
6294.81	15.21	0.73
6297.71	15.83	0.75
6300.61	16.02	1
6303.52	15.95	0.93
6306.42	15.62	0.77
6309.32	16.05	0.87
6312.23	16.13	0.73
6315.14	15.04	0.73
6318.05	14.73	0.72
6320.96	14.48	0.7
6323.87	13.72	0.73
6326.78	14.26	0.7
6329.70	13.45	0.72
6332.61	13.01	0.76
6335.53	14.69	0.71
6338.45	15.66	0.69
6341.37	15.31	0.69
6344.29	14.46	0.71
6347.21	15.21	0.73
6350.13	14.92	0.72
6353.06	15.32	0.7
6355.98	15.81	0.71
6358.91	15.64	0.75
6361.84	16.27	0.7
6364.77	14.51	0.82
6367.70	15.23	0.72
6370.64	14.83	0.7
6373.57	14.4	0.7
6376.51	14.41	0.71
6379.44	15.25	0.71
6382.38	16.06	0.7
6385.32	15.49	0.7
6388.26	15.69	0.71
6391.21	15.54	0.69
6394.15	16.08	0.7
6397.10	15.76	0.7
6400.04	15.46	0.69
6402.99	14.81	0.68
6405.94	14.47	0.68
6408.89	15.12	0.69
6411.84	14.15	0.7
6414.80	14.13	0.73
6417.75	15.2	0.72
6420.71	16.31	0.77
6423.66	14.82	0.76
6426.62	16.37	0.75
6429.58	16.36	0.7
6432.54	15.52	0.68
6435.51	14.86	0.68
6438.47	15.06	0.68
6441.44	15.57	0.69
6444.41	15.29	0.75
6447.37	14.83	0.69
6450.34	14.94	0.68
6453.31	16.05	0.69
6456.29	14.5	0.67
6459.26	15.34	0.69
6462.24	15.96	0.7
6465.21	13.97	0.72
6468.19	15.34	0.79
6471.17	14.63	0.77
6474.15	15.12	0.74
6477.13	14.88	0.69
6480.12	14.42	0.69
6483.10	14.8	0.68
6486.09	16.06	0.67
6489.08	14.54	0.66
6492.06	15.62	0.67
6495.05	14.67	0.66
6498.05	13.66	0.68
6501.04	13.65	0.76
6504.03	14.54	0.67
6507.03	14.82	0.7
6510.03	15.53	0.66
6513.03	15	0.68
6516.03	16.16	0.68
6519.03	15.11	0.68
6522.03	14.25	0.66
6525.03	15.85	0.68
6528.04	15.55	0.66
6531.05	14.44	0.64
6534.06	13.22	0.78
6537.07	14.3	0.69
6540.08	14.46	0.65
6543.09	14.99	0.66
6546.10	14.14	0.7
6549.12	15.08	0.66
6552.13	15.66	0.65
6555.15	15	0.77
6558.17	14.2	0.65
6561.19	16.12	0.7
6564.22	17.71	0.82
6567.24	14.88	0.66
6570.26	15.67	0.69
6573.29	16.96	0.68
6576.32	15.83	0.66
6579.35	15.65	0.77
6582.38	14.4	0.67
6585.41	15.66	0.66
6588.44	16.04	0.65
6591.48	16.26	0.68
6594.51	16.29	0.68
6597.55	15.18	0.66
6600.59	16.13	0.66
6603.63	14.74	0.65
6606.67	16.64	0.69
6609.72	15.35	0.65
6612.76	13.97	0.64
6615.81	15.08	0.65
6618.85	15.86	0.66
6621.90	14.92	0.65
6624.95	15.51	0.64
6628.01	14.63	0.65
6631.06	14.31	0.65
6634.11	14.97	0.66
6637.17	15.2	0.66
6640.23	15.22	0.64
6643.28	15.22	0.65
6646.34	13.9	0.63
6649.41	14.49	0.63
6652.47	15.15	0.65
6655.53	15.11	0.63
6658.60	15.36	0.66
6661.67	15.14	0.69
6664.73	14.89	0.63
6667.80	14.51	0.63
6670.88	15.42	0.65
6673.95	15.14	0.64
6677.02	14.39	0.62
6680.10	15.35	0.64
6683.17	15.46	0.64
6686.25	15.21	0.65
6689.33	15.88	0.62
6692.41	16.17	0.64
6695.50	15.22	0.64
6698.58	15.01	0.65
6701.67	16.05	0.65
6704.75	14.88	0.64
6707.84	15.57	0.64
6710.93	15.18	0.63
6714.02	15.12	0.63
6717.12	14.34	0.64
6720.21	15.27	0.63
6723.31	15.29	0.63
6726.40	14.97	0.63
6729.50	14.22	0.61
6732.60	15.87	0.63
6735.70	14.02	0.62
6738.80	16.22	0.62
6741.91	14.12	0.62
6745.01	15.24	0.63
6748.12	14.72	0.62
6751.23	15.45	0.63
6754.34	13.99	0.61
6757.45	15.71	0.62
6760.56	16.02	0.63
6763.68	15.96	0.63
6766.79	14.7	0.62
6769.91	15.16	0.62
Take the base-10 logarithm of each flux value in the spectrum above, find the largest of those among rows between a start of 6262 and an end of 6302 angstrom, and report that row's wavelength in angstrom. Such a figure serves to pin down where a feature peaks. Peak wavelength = 6277.44 angstrom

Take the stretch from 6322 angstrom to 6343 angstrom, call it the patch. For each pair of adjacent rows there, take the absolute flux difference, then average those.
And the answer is 0.80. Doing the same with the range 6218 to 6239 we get 0.64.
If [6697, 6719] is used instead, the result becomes 0.69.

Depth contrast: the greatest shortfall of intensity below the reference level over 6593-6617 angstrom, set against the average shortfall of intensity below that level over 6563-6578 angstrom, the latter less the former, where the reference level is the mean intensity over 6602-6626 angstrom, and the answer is -2.2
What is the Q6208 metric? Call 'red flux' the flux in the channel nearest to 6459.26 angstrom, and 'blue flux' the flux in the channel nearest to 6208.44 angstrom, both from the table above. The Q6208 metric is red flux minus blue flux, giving 1.3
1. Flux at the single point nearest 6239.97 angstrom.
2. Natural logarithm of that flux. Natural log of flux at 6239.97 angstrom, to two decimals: 2.75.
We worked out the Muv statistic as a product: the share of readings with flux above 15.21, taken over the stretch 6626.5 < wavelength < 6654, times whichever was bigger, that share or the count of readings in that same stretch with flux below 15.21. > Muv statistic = 1.56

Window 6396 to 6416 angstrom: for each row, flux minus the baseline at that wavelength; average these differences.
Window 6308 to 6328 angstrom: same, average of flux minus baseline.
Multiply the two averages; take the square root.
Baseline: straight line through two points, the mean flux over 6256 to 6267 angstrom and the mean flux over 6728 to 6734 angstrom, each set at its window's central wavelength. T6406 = 1.1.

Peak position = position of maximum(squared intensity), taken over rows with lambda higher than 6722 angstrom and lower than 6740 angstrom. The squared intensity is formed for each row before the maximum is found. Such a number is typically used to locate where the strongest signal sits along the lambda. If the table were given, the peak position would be 6738.80 angstrom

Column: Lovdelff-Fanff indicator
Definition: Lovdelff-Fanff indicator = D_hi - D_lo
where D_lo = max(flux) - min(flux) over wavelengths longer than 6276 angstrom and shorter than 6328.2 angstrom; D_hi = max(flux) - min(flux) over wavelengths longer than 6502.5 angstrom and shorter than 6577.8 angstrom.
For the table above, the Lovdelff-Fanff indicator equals 1.7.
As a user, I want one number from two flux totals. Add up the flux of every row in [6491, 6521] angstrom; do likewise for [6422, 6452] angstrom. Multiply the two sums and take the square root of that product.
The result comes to 151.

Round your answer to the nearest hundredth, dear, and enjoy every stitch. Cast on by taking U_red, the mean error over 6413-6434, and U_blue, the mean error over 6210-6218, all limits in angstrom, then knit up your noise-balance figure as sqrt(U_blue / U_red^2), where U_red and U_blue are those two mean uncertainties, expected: 1.17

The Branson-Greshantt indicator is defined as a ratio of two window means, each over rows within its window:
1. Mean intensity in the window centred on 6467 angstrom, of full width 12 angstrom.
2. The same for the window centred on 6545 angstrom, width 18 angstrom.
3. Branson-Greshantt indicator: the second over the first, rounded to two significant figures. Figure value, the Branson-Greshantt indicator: 0.99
